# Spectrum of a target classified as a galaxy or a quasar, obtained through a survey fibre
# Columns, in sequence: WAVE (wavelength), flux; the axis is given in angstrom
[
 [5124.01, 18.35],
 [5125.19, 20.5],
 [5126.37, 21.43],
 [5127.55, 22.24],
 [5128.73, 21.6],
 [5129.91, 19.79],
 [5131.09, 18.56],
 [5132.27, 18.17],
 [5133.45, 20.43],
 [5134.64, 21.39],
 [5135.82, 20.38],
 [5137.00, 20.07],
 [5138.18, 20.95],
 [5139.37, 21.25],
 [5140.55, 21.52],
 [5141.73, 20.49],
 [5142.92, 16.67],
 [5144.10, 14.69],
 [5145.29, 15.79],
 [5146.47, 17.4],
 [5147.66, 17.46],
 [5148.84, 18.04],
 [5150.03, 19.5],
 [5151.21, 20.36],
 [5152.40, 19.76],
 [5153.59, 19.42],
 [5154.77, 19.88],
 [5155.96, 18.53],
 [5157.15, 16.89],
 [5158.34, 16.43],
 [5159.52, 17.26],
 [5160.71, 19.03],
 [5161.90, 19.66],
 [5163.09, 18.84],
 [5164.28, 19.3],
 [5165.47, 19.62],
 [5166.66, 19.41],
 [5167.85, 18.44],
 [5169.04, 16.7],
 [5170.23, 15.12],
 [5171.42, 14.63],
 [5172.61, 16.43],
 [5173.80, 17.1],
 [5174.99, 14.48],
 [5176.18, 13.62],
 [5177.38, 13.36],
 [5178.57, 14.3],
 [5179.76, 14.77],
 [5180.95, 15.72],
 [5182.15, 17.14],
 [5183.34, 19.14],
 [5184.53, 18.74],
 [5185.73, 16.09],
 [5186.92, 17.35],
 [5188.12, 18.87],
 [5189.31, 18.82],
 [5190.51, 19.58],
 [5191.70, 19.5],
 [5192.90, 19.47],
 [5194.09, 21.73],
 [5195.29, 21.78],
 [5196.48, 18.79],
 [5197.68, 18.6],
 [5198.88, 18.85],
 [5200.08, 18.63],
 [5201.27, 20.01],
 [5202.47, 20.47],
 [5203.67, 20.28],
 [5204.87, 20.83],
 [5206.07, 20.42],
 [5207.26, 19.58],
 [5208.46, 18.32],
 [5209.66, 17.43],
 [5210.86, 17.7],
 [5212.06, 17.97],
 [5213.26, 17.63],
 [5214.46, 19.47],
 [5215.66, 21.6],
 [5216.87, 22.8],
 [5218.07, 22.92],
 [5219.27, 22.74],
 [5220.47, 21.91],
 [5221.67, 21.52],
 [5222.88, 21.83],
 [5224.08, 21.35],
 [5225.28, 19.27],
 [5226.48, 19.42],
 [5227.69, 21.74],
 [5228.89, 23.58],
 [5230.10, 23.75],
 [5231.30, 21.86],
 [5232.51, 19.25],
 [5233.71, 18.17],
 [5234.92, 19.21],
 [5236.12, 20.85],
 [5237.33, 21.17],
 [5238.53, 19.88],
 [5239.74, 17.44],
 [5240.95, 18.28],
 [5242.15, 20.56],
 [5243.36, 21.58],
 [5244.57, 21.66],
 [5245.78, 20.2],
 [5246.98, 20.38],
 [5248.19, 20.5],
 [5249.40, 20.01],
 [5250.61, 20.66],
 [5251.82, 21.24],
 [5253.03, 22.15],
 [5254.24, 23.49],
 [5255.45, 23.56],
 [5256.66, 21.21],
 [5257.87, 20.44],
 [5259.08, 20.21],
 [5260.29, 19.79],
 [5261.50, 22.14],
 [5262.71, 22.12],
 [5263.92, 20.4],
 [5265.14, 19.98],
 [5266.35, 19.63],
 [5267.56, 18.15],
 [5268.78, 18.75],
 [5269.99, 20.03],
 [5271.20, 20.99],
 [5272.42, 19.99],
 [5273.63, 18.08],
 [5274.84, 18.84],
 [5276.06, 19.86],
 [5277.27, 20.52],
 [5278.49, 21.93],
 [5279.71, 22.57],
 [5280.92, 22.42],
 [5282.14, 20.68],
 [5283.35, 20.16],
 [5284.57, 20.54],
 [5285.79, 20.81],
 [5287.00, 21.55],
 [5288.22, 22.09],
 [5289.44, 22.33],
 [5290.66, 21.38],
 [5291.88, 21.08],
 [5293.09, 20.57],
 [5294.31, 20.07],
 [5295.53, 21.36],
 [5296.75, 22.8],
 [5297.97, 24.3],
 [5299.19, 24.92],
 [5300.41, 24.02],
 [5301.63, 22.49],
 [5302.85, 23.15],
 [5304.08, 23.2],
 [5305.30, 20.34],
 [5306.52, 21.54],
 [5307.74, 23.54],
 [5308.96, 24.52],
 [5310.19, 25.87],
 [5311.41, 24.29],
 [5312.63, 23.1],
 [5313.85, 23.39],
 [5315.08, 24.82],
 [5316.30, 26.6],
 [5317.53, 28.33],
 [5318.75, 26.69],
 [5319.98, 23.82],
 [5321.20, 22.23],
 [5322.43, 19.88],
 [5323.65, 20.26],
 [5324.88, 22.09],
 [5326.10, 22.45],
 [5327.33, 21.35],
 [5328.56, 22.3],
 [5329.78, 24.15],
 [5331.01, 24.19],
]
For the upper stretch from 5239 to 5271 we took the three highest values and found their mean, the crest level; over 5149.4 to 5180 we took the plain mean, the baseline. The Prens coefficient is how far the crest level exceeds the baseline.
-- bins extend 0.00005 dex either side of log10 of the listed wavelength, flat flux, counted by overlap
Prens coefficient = 5.6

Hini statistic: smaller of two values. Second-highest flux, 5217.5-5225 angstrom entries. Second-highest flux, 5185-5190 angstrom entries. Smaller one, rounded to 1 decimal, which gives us 18.8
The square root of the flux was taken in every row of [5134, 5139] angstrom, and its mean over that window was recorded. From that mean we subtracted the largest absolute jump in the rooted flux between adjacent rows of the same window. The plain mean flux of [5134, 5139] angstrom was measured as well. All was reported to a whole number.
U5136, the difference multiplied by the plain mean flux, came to 92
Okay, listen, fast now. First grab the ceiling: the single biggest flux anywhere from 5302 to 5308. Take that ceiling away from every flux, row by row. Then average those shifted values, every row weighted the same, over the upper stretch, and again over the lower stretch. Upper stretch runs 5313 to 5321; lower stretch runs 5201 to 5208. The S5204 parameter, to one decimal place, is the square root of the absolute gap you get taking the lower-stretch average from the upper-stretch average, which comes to 2.3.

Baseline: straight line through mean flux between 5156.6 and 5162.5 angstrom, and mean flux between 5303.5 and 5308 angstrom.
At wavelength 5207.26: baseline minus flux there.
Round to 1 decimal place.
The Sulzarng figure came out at -0.3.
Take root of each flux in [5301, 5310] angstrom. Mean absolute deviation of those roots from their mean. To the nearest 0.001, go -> 0.111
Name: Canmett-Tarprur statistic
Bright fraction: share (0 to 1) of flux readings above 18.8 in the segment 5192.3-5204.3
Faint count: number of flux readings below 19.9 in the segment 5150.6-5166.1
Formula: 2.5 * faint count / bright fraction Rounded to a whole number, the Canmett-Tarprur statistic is 43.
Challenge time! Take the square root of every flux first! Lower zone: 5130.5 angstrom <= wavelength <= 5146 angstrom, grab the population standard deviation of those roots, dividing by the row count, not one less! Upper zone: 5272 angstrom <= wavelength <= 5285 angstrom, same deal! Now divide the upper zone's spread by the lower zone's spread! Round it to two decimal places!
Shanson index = 0.57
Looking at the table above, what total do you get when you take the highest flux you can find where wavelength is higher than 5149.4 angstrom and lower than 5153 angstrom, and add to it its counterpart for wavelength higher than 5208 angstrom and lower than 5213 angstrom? 39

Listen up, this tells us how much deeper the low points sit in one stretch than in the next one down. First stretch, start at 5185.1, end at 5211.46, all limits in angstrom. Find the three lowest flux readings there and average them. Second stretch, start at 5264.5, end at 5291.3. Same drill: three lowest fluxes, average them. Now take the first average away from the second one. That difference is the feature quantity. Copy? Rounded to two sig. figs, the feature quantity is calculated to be 1.4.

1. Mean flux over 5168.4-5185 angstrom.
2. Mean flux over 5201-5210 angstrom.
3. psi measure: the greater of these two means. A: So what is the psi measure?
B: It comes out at 20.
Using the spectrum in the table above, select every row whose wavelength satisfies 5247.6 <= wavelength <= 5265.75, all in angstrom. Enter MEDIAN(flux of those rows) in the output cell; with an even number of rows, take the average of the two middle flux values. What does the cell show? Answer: 20.7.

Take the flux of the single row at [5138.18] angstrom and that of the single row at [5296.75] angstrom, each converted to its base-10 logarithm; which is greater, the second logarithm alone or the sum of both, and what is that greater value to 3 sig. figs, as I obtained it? 2.68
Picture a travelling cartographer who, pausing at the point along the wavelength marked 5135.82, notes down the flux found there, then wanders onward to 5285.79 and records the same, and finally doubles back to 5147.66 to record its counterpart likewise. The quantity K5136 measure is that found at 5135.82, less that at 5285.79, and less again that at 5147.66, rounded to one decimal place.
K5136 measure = -17.9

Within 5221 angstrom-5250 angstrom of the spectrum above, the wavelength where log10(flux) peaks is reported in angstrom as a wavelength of 5230.10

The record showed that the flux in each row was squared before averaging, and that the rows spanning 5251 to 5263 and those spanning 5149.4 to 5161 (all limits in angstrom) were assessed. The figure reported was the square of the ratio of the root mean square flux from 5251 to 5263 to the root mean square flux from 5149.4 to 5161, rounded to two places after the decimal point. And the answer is 1.34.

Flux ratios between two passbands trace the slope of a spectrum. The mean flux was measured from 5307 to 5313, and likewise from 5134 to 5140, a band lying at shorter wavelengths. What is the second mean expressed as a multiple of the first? 0.86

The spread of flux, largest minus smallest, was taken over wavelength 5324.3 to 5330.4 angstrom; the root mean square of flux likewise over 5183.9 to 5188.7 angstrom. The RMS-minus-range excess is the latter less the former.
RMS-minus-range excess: 15.0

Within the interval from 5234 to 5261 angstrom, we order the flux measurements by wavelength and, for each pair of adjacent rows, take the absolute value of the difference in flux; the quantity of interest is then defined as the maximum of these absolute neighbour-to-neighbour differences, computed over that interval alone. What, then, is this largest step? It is 2.4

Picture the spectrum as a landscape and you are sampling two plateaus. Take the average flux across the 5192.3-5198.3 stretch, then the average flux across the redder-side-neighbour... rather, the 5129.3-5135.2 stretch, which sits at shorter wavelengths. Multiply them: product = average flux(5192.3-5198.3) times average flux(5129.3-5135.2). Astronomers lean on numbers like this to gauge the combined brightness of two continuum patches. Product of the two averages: 395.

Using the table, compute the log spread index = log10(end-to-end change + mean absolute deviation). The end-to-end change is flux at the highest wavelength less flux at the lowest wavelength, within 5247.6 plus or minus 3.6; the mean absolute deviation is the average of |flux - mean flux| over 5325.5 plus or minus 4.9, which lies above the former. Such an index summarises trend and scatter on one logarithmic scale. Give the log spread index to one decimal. -2.2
